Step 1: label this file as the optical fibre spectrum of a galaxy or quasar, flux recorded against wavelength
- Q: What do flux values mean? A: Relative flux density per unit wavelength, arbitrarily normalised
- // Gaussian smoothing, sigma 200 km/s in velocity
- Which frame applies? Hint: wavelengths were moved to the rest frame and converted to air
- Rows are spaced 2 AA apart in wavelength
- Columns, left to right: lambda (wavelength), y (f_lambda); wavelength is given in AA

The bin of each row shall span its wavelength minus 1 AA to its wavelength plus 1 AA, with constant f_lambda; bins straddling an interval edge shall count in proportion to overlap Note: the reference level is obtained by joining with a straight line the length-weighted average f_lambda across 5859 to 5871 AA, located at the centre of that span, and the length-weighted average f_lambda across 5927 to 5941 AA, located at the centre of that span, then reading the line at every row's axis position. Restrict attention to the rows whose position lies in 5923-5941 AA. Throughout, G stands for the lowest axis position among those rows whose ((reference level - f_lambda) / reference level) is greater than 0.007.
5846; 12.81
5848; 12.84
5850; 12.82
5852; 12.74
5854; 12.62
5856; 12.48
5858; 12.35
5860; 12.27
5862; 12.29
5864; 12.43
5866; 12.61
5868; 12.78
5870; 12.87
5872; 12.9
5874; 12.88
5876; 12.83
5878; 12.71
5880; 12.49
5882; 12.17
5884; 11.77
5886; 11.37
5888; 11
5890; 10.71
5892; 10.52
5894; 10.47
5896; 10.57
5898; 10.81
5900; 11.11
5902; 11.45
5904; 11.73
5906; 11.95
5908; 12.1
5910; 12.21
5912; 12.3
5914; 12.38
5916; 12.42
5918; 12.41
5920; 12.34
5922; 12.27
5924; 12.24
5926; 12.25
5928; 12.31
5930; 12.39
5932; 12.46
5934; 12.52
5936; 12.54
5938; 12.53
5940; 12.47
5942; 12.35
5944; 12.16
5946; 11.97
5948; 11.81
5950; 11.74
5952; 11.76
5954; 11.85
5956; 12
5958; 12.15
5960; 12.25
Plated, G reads 5924 AA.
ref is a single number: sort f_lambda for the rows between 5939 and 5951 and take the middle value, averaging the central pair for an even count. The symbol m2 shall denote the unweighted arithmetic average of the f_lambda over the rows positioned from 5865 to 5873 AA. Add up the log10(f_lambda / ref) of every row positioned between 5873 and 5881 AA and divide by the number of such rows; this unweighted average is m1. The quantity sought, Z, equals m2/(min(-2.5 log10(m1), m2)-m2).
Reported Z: -1.47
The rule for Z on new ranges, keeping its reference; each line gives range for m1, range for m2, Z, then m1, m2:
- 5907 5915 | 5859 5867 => -1.79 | 0.007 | 12.4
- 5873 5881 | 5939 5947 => -1.50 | 0.023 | 12.2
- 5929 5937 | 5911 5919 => -1.59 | 0.015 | 12.4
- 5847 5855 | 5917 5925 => -1.49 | 0.024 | 12.3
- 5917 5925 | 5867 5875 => -1.66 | 0.009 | 12.9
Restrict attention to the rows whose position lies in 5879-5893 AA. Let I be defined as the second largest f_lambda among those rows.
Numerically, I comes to 12.17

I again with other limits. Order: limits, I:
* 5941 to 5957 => 12.16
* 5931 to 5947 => 12.53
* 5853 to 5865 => 12.48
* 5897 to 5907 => 11.73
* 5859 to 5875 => 12.88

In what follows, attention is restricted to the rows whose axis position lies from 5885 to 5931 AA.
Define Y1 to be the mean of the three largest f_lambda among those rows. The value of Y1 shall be 12.41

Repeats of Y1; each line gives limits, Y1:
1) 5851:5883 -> 12.88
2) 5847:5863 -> 12.80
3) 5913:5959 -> 12.53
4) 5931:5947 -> 12.53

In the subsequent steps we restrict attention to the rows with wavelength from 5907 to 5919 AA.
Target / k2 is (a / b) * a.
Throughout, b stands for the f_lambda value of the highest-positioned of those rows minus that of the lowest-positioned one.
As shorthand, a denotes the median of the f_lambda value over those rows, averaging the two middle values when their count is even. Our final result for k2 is 491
